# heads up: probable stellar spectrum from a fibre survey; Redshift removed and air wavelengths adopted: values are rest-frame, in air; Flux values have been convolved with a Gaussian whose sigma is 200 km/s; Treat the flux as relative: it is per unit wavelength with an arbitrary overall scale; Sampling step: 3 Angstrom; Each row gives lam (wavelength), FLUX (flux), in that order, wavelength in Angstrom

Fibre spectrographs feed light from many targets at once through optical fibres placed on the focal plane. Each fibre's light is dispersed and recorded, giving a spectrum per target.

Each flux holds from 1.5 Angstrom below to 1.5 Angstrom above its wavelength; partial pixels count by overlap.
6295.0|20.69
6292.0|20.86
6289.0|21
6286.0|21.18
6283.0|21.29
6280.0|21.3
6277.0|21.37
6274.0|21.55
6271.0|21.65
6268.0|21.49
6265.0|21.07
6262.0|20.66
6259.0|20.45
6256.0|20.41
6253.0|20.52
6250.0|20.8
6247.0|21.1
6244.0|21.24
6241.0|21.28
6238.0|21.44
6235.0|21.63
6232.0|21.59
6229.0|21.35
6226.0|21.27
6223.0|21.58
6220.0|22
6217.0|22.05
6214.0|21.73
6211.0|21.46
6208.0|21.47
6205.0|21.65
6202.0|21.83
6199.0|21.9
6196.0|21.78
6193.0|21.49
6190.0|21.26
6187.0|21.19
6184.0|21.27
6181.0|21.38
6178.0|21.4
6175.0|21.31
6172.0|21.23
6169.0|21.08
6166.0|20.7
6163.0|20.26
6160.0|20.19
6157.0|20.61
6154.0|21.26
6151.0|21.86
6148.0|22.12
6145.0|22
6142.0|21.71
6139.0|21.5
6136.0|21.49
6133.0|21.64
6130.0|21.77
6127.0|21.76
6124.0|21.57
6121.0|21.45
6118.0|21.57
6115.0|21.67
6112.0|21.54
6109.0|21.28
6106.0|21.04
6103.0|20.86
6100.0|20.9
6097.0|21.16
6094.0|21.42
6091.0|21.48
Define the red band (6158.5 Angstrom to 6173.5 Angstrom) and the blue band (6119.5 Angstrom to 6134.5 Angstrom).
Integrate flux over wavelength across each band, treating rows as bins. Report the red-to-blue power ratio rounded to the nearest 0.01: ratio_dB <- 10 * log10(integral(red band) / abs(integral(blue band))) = -0.19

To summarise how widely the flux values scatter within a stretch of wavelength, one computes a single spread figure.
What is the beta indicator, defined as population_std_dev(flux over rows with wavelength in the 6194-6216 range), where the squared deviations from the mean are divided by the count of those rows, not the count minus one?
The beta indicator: 0.159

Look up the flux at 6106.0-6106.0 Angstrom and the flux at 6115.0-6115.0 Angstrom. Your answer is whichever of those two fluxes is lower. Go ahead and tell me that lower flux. 21.0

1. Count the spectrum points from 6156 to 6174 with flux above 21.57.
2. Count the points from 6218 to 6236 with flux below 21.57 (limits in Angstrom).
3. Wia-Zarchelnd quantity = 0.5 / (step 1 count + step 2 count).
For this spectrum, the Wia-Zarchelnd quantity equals 0.25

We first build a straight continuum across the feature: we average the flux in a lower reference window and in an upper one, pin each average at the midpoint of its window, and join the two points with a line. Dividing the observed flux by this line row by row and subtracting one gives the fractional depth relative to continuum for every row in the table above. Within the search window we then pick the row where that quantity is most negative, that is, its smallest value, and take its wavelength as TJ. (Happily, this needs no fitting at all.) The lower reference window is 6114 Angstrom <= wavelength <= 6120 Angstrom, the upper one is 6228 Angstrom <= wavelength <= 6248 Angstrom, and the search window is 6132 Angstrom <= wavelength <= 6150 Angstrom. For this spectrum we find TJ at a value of 6136.0 Angstrom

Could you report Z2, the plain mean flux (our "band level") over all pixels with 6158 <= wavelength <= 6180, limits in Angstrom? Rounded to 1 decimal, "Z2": 20.9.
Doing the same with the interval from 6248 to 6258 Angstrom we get 20.6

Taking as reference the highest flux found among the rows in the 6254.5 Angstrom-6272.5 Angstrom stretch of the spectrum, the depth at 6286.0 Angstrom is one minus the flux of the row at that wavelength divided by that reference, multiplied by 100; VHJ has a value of 2.2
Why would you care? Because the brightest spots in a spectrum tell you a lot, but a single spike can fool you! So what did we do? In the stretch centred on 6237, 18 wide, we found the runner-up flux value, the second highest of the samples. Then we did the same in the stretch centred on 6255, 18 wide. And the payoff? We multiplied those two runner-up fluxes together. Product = 449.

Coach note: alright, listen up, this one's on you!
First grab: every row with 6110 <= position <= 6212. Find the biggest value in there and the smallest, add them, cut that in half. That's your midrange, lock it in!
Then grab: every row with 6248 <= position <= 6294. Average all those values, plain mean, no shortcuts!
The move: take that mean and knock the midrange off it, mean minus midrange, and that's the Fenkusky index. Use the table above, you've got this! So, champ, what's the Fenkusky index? -0.1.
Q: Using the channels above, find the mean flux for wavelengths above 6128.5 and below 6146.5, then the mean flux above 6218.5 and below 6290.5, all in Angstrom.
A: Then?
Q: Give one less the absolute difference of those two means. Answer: 0.53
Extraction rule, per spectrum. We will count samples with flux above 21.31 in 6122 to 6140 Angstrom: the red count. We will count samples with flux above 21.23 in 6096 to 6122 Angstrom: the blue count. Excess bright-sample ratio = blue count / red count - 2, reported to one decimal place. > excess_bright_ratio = -1.2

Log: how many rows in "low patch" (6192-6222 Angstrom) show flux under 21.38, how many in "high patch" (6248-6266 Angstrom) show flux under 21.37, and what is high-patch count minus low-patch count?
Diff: 6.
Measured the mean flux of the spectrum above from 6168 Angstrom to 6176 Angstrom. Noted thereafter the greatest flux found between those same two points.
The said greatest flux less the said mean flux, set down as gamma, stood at 0.10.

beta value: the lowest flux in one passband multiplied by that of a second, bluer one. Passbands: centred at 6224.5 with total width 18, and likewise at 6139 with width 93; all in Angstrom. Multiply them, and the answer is 429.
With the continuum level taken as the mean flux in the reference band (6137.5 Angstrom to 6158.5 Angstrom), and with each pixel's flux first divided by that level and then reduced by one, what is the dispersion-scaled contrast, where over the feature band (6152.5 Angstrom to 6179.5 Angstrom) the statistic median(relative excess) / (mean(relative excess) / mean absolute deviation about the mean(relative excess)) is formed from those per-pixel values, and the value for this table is 0.014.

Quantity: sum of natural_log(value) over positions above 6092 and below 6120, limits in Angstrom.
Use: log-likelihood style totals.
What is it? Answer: 27.5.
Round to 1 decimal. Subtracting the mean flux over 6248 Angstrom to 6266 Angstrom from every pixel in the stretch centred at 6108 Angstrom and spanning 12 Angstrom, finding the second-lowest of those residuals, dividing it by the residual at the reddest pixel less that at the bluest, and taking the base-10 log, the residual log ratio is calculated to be -0.2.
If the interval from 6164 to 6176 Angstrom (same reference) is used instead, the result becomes -0.2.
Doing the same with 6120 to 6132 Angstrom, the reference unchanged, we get 0.5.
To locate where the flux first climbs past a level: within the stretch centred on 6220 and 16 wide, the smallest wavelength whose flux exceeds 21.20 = 6214.0 Angstrom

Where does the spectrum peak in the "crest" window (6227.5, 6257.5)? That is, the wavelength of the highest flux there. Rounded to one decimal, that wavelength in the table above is 6235.0 Angstrom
